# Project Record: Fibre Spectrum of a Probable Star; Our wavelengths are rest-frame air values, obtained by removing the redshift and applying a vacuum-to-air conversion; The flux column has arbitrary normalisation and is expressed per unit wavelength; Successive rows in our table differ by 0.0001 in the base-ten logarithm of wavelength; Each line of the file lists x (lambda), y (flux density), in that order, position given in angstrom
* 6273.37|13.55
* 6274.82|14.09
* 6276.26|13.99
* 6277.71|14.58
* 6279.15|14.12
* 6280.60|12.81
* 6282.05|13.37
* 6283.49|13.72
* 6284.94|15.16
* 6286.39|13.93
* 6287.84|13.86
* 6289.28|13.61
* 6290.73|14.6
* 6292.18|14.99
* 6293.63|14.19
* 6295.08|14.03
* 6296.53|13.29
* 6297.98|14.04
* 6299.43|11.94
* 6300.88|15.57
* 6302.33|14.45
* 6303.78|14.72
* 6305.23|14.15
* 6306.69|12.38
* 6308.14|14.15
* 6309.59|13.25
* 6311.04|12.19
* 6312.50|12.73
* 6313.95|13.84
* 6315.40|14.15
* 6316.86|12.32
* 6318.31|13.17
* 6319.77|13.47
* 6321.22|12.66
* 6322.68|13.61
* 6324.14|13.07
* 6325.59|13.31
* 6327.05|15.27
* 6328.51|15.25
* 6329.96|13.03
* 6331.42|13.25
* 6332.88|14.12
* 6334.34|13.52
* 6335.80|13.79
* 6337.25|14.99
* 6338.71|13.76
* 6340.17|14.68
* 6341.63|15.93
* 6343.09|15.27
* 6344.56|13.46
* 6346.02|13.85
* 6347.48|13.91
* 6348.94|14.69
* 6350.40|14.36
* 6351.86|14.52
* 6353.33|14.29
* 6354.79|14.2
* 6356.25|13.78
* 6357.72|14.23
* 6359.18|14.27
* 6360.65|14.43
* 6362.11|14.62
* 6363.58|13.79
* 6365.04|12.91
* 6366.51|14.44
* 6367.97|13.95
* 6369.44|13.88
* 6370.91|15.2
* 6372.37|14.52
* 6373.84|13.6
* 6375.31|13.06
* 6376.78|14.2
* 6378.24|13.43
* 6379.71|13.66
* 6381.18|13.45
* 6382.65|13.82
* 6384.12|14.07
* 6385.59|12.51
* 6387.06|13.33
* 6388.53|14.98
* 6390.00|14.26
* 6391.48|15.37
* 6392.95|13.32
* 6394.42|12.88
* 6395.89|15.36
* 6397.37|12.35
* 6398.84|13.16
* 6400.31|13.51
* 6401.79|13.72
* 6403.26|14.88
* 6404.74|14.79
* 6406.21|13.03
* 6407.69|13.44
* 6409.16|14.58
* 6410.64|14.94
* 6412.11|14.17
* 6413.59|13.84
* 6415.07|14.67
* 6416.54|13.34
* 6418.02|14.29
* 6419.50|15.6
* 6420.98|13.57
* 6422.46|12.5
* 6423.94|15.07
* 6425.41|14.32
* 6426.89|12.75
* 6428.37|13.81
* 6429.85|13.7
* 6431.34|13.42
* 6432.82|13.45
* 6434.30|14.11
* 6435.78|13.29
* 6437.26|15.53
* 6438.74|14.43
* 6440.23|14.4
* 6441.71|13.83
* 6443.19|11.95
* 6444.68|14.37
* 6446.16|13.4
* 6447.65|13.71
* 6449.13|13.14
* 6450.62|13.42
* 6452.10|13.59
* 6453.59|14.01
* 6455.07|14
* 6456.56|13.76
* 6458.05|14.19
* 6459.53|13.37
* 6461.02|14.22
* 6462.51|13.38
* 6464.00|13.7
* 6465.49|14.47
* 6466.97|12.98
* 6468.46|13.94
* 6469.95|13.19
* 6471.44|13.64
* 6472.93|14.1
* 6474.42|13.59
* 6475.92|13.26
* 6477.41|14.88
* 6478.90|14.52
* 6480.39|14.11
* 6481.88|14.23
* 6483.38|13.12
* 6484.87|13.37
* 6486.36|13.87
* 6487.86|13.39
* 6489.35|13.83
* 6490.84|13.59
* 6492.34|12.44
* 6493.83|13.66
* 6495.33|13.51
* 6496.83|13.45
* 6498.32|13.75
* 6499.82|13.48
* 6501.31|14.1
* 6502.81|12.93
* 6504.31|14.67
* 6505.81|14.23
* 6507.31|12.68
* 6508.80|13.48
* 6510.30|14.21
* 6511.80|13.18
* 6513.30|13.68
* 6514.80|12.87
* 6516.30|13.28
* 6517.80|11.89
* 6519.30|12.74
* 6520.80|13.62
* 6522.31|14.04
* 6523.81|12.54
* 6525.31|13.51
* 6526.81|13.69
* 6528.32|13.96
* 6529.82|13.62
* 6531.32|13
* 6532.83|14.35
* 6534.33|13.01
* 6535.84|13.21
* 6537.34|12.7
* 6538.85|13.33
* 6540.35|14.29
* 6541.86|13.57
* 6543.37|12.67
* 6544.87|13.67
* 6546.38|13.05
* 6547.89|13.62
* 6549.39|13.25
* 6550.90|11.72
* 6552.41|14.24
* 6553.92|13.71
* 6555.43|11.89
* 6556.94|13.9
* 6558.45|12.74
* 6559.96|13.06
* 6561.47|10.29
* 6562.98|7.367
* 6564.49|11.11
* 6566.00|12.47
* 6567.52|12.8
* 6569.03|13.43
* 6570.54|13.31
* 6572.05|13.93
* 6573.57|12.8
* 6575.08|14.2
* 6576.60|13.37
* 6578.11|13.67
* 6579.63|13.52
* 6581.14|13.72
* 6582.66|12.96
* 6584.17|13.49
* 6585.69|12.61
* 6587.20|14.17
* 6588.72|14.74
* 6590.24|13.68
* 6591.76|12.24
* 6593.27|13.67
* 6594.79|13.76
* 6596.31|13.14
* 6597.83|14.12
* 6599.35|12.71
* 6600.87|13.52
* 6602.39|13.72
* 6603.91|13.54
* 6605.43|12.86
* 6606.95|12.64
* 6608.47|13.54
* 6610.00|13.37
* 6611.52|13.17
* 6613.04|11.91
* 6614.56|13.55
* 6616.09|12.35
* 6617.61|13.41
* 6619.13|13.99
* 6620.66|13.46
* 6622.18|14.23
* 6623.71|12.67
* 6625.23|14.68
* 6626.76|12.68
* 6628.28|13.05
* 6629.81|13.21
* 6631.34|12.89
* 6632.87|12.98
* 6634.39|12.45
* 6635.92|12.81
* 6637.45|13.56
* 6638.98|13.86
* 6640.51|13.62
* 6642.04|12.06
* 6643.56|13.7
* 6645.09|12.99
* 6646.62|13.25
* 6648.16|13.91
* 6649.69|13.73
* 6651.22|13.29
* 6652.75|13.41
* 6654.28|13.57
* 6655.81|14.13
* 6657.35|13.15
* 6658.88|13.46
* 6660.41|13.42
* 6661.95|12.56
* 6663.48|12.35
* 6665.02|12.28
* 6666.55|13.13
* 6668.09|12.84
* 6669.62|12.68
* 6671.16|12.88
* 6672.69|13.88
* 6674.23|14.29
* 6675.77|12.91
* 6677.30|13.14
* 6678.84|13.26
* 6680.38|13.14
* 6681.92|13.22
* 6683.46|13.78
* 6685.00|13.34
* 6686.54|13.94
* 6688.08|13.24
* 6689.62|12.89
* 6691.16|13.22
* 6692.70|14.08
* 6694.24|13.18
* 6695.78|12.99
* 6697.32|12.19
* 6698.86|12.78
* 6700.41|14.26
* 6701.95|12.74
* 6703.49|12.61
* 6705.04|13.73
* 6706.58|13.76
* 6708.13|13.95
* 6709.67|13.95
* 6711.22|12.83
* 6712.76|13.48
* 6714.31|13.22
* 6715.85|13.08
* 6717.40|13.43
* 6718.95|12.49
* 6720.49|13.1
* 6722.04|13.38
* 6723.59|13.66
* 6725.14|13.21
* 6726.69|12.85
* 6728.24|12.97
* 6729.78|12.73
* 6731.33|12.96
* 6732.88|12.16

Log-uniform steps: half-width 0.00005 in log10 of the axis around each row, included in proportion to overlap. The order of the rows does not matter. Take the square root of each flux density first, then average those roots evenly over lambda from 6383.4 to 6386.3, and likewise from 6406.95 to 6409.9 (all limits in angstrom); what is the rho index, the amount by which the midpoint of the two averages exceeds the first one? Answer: 0.05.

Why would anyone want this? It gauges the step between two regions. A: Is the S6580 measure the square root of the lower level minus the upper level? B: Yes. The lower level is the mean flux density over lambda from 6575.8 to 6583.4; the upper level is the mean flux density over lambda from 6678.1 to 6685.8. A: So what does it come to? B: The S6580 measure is 0.32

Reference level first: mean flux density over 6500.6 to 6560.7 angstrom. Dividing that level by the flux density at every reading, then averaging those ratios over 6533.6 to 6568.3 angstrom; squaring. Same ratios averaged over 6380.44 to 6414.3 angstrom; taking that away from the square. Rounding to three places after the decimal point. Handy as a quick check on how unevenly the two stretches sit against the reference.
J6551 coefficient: 0.187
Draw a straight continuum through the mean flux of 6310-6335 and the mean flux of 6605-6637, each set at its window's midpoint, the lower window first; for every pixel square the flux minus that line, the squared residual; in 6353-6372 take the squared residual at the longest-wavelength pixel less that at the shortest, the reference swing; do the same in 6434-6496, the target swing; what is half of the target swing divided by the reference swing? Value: -0.11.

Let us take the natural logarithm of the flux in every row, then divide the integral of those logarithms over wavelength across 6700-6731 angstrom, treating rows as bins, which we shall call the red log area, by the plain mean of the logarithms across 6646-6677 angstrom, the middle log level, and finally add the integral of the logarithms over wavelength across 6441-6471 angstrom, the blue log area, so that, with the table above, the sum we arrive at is 109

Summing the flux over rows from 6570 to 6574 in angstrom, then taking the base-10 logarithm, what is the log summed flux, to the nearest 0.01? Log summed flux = 1.60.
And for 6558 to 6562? 1.56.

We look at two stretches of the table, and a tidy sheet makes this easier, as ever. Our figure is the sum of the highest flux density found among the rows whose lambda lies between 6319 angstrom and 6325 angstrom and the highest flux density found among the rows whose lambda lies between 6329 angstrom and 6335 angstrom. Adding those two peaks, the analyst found 27.7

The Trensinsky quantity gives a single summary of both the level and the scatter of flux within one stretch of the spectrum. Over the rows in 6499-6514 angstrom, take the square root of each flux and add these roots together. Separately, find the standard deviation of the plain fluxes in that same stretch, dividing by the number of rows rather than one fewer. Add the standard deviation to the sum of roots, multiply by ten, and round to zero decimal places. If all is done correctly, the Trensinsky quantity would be 376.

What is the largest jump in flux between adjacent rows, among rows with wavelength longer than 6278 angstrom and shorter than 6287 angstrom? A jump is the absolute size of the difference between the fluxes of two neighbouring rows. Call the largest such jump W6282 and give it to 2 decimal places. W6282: 1.44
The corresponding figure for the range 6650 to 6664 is 0.98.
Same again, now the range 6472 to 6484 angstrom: 1.62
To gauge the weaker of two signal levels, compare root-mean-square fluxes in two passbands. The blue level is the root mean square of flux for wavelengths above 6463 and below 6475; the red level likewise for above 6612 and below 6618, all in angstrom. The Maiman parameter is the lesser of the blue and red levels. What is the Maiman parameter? 12.8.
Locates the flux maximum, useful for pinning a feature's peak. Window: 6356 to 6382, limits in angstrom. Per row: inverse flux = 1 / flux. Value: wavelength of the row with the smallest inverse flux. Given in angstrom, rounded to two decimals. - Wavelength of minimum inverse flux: 6370.91 angstrom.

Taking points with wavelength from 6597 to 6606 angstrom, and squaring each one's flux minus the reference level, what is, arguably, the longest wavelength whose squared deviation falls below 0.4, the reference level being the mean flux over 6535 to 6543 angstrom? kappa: 6605.43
